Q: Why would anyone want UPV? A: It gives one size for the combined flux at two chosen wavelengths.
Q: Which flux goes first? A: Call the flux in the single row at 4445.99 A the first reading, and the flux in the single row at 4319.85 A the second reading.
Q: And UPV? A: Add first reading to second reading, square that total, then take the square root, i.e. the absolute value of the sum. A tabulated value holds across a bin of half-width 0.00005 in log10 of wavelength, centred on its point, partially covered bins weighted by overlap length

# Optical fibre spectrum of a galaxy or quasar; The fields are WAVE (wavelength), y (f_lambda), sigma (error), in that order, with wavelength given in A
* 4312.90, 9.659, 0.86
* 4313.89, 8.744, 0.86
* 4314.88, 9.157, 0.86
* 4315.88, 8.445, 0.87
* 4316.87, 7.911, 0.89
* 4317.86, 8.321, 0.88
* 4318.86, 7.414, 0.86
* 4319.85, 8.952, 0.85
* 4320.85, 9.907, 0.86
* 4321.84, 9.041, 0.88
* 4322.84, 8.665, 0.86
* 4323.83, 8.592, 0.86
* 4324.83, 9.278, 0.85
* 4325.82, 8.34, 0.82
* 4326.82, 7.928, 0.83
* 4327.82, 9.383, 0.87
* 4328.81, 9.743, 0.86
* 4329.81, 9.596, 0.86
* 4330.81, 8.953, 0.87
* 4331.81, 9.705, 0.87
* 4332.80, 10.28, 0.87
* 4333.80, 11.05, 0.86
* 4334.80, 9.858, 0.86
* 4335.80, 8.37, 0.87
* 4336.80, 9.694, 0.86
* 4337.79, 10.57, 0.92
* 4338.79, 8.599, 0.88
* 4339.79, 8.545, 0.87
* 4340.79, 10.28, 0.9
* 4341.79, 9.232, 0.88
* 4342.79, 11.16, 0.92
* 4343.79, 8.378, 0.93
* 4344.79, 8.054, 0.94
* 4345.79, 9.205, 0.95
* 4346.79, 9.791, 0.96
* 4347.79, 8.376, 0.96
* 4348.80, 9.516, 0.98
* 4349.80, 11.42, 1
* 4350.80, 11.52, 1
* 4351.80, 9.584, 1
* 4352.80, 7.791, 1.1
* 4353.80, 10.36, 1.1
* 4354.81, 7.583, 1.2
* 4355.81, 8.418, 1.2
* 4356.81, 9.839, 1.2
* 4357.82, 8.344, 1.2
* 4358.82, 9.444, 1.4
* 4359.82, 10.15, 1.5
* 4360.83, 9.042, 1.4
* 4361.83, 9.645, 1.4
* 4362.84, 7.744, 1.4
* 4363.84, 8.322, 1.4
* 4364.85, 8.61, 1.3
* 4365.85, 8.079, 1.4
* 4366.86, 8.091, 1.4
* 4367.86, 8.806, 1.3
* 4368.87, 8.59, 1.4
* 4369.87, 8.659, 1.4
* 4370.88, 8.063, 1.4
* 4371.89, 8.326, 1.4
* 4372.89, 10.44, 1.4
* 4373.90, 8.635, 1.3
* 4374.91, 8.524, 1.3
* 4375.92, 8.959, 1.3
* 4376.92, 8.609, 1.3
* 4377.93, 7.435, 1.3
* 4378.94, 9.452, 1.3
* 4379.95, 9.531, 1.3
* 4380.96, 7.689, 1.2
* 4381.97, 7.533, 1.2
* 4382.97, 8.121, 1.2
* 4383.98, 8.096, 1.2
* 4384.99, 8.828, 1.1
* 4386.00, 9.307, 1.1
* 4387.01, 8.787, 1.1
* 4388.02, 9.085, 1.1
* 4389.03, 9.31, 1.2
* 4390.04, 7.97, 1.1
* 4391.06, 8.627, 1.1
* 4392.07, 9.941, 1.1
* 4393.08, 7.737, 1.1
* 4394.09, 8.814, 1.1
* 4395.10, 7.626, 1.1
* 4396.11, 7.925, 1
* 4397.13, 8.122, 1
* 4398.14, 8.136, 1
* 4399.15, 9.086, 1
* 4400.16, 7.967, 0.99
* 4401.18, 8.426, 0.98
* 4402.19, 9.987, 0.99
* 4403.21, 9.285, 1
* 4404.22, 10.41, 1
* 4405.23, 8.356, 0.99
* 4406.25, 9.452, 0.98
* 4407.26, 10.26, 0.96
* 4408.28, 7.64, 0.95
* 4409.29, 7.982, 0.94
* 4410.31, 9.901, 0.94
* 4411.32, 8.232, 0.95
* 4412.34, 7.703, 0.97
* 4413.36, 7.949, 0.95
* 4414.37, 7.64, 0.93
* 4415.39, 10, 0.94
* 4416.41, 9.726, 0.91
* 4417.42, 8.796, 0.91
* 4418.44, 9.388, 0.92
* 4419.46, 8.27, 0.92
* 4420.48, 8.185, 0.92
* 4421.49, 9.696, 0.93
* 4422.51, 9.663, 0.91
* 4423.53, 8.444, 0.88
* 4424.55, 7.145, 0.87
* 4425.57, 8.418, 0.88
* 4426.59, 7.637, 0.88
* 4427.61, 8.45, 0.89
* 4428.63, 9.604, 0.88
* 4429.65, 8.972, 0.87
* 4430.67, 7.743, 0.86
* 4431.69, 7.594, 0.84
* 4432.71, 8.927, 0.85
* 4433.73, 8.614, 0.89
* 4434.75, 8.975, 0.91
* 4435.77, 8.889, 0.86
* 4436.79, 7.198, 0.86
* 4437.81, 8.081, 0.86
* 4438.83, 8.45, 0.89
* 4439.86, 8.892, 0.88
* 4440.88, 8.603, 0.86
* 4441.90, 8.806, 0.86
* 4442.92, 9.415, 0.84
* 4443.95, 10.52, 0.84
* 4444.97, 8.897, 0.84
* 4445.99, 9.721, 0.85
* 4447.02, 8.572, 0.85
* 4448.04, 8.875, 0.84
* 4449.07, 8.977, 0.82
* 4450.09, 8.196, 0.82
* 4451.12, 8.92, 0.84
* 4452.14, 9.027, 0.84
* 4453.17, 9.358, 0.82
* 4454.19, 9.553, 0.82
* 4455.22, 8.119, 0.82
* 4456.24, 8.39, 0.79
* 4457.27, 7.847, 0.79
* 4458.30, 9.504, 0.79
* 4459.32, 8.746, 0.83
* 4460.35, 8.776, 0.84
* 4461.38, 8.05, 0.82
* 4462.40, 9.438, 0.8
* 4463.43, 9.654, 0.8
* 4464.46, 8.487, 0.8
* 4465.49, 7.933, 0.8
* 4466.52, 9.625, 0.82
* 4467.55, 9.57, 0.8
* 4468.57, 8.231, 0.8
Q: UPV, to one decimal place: 18.7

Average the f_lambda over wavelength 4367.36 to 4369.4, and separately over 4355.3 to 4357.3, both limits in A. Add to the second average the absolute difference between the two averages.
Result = 9.6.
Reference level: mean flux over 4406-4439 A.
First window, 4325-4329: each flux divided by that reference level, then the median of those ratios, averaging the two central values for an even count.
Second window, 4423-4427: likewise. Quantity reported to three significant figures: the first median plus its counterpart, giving 1.97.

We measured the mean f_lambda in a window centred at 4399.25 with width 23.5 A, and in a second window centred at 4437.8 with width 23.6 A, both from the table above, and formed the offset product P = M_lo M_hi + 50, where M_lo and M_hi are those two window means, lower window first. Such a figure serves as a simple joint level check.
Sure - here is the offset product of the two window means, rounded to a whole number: 127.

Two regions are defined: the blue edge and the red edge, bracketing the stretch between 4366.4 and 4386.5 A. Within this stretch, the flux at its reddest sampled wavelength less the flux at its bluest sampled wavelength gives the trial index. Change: 1.2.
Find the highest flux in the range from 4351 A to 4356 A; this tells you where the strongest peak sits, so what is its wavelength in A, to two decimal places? 4353.80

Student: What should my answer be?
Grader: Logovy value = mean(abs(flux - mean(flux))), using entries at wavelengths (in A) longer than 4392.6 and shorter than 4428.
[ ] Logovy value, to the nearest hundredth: 0.77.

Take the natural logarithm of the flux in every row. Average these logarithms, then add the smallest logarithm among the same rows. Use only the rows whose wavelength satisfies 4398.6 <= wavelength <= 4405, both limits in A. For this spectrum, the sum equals 4.29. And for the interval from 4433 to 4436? 4.33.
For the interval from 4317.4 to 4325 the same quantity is 4.17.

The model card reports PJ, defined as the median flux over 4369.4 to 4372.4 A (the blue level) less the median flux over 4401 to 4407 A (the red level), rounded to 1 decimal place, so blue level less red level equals -1.0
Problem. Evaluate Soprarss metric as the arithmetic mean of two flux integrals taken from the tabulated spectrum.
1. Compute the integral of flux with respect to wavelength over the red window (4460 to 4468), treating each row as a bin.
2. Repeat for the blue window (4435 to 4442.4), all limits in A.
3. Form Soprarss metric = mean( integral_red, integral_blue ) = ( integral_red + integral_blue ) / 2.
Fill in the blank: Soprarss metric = 67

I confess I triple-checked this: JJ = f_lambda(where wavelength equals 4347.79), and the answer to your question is 8.376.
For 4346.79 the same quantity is 9.791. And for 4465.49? 7.933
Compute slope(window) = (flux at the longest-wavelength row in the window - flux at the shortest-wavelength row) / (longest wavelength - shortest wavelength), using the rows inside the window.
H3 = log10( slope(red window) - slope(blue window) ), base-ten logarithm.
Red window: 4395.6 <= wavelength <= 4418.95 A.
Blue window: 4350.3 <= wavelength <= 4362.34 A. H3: -0.63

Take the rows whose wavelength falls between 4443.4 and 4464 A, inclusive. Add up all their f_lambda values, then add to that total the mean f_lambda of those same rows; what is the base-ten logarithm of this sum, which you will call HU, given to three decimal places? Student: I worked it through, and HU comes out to 2.274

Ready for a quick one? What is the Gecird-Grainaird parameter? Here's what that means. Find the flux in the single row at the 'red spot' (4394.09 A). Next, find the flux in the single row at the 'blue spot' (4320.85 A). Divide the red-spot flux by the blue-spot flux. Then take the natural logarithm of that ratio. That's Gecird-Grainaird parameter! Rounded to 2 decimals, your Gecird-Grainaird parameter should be -0.12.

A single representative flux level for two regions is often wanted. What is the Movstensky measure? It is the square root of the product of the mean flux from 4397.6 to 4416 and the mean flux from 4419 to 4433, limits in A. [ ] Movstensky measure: 8.64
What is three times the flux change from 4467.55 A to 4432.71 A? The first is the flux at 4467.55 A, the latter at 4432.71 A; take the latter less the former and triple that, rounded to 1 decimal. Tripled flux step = -1.9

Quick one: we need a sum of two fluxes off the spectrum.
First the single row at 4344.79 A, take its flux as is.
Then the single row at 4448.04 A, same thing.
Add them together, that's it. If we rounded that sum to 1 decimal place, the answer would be 16.9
